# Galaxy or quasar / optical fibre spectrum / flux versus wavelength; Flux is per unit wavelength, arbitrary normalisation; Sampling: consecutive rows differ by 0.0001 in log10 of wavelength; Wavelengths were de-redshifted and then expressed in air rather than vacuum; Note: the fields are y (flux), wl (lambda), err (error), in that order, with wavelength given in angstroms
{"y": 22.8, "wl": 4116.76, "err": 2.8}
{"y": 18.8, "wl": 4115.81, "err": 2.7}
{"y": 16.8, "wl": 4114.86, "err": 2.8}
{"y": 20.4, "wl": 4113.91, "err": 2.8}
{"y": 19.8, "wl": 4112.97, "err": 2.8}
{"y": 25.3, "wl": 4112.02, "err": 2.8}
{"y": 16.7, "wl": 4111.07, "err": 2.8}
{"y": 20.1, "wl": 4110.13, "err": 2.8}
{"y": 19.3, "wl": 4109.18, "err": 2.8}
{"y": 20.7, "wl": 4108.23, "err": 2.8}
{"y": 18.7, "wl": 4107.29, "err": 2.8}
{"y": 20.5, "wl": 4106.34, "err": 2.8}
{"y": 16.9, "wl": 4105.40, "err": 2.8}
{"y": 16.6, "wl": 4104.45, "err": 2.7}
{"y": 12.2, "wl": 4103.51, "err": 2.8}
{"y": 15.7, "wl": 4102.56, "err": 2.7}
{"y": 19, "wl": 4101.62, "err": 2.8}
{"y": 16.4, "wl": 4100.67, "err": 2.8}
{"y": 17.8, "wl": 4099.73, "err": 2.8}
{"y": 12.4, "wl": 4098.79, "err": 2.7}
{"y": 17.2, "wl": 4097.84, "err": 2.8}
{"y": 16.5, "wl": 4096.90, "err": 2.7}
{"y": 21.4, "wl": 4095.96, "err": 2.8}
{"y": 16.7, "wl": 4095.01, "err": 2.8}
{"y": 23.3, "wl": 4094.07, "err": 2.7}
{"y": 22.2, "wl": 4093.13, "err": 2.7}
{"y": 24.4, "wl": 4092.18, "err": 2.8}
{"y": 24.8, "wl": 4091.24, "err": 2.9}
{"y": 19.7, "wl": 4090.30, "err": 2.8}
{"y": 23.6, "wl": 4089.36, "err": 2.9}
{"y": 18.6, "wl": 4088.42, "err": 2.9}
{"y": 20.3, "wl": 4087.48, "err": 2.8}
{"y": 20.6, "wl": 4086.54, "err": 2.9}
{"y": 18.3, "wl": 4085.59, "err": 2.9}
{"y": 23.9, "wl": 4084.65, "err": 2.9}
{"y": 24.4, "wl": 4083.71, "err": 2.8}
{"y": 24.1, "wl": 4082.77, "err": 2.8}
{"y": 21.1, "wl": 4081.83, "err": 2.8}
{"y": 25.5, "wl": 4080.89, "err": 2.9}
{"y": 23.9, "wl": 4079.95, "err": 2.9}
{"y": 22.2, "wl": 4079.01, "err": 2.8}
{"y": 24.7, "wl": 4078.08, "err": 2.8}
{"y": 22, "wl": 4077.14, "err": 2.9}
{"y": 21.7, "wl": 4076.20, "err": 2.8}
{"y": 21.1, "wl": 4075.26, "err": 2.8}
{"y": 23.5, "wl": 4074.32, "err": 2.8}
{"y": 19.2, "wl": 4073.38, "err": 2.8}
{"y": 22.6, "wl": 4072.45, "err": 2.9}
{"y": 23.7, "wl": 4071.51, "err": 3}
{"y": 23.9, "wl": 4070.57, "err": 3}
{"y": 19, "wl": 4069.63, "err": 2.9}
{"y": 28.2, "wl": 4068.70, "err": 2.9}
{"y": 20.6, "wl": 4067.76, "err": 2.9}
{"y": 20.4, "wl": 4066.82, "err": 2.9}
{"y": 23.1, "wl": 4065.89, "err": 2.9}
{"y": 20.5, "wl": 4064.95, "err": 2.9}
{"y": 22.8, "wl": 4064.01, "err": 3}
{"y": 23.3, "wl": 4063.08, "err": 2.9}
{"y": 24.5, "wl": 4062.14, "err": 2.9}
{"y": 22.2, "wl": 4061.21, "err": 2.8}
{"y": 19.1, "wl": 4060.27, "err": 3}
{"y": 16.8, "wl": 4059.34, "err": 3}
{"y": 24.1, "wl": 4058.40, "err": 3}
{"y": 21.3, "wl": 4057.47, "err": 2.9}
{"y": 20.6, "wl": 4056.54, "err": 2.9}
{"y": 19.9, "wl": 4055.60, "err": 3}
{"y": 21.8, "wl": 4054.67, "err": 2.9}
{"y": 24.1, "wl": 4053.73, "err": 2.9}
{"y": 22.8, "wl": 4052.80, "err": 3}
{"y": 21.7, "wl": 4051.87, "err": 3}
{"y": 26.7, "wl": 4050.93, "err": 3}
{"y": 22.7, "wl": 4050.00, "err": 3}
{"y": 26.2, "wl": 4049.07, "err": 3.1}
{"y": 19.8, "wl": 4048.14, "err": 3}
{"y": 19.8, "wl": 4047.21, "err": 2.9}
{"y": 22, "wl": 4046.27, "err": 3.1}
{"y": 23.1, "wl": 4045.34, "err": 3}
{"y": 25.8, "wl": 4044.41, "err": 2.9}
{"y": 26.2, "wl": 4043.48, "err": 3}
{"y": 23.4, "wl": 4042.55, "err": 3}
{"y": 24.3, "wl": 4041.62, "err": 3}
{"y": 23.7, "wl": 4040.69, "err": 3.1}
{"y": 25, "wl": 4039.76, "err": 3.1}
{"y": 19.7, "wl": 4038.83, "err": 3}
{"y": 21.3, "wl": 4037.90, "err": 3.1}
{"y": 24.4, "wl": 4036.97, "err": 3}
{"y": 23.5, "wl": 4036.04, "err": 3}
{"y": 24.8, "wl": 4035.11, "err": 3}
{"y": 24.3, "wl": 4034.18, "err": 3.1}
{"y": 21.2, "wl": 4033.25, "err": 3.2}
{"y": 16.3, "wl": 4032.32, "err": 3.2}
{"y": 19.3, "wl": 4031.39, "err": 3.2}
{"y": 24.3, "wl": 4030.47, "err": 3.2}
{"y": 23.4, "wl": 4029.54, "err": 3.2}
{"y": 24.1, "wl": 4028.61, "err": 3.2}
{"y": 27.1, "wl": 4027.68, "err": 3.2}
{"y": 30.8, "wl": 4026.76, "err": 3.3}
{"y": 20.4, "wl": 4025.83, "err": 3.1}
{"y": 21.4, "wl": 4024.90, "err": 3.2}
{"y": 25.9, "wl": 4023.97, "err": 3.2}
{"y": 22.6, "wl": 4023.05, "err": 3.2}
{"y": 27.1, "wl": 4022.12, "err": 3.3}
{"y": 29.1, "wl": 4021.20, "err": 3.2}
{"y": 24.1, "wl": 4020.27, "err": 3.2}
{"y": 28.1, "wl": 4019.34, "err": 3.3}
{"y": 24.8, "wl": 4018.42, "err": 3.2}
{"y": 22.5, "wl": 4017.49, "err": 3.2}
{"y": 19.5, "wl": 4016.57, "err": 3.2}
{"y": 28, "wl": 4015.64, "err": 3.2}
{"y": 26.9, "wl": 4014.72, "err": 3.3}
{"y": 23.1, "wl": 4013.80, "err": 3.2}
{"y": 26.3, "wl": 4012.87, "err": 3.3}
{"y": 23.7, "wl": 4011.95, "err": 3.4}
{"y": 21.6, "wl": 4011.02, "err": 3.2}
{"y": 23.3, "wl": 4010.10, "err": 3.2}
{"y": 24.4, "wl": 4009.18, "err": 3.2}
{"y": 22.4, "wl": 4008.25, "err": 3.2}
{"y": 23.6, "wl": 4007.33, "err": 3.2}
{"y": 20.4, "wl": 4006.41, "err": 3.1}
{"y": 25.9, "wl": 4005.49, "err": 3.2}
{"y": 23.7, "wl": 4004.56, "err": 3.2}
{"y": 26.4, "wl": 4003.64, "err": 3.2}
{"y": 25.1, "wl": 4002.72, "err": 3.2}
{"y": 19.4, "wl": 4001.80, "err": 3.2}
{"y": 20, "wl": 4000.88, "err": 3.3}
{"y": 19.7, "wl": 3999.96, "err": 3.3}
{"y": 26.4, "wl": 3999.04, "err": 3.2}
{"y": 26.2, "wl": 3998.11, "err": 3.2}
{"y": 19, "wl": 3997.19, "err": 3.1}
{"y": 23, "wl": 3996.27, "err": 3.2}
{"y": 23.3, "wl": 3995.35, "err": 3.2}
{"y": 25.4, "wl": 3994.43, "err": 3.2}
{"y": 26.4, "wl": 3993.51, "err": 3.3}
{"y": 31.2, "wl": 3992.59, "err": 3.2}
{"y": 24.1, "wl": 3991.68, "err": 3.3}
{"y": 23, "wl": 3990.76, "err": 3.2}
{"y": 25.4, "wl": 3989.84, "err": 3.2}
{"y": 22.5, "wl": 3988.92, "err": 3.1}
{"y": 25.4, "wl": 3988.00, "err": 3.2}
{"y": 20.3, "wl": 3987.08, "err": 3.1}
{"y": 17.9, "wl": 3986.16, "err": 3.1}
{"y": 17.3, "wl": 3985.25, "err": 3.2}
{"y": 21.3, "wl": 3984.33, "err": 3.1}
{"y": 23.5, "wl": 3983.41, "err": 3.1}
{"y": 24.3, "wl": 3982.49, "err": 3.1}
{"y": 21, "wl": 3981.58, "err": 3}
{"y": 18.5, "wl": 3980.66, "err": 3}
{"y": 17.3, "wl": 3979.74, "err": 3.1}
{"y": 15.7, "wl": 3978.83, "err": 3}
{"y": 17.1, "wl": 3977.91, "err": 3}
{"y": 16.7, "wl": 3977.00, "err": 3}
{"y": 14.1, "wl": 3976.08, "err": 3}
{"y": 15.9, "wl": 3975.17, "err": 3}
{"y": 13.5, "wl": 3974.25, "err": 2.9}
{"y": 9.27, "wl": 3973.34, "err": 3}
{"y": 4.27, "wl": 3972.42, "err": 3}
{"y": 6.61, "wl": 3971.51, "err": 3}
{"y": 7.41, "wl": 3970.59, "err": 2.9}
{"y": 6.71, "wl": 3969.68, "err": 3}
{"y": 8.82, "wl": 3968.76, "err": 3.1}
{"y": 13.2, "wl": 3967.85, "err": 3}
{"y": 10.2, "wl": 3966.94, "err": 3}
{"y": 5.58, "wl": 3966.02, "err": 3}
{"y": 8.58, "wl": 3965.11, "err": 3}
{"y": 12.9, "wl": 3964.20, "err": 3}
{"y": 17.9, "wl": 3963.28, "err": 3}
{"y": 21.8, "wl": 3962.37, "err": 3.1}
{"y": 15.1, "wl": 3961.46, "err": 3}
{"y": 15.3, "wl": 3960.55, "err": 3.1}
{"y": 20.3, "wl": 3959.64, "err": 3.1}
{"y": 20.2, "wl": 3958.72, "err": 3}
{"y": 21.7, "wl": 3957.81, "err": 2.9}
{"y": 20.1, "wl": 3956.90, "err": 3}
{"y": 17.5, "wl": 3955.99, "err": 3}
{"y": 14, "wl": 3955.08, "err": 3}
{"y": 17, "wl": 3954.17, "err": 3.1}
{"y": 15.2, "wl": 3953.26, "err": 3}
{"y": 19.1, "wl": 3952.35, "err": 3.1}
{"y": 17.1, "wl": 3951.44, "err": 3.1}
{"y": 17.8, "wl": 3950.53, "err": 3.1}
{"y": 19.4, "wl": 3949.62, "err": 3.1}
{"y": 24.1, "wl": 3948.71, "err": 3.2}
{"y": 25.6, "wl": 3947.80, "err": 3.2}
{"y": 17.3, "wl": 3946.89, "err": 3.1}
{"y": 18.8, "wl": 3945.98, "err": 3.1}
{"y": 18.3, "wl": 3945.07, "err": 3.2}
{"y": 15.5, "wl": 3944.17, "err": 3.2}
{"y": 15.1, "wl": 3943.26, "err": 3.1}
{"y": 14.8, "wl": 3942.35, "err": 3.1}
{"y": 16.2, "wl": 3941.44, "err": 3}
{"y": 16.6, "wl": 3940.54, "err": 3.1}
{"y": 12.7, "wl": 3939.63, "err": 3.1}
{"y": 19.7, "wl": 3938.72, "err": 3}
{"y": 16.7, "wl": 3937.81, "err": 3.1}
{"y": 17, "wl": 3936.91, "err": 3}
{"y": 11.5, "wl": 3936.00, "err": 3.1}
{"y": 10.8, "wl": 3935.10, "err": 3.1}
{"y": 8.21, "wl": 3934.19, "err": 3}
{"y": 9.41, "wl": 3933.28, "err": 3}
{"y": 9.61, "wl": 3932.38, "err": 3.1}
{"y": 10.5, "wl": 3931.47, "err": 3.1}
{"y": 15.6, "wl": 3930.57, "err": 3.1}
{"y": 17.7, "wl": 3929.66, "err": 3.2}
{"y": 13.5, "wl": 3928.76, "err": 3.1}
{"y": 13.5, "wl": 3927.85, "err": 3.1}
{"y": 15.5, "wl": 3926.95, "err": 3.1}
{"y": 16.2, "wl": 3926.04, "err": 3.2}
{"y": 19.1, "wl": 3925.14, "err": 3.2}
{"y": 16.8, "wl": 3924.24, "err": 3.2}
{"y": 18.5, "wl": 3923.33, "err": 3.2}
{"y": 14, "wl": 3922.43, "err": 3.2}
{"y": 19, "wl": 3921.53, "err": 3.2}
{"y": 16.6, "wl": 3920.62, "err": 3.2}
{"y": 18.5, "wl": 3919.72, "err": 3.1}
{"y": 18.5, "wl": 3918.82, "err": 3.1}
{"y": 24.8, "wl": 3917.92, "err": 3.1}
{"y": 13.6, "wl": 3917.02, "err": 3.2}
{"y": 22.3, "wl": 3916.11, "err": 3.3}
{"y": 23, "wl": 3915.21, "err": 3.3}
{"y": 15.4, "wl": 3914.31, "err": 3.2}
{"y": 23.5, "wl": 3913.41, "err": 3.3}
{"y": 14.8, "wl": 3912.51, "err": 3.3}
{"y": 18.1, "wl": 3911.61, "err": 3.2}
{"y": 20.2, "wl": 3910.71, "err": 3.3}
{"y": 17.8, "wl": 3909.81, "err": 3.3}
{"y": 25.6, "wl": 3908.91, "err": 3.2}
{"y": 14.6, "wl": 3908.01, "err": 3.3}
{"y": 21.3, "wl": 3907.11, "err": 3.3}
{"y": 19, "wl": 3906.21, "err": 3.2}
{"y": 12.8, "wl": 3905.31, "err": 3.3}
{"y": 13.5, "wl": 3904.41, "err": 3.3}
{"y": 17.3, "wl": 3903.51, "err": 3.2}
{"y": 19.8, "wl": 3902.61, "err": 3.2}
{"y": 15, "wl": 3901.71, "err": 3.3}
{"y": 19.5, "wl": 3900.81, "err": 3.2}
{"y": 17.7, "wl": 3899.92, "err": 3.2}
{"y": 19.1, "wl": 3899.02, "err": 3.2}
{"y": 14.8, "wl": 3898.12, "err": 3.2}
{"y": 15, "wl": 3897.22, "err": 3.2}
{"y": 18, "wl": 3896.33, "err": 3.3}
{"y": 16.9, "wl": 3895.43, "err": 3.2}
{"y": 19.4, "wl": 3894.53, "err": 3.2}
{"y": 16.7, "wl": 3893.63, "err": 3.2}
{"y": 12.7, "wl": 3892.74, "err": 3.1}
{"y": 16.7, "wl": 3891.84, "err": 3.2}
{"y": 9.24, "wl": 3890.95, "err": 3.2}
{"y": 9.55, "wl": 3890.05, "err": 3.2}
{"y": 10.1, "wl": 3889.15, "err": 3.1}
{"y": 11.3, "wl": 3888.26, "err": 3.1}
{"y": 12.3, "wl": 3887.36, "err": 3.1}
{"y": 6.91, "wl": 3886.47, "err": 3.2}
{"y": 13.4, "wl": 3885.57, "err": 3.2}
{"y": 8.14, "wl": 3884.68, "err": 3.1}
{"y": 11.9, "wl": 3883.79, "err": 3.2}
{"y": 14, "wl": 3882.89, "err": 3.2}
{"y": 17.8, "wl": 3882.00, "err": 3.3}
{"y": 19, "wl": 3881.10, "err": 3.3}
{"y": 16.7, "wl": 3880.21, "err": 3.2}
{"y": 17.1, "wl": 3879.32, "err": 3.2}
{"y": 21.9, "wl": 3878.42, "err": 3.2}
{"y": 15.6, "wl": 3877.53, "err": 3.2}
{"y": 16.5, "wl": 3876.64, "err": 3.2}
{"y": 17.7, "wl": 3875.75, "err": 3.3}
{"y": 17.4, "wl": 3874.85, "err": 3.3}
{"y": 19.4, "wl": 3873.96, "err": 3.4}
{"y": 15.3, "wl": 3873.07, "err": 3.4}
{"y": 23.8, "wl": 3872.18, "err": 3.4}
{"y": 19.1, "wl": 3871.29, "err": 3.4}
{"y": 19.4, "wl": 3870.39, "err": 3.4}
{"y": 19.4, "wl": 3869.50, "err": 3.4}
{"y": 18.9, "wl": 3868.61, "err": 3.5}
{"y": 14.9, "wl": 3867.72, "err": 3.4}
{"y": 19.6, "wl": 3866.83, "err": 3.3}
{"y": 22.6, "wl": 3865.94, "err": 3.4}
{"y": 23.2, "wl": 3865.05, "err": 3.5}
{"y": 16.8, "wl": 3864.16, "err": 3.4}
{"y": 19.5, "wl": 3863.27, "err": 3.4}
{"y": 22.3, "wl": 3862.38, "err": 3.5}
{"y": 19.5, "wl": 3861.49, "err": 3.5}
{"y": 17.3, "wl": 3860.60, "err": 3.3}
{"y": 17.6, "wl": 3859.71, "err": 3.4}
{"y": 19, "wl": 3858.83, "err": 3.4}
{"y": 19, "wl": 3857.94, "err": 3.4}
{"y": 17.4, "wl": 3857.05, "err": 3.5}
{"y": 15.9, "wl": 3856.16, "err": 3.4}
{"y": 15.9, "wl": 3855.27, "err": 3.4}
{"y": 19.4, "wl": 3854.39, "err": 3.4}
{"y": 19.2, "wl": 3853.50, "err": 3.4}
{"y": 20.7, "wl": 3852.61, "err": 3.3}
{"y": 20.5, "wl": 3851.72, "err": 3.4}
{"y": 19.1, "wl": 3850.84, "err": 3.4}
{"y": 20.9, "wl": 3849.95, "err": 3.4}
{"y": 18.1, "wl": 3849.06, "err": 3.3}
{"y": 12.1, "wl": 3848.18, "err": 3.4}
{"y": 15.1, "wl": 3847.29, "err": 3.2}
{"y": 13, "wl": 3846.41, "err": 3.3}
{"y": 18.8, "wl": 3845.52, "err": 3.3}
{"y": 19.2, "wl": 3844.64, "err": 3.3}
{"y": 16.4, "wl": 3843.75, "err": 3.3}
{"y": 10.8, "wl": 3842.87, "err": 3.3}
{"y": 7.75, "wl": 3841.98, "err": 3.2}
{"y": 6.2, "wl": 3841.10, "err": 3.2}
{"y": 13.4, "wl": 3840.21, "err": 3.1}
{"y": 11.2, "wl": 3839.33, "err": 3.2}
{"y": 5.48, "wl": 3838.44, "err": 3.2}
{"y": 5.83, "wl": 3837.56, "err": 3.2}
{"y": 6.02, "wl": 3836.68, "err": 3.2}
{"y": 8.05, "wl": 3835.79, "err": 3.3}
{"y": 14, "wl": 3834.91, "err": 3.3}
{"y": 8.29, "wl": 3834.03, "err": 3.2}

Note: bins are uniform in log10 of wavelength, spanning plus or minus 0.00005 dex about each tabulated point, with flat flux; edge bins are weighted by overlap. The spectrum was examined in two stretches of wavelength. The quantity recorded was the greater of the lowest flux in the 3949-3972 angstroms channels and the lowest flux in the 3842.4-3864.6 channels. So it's 10.8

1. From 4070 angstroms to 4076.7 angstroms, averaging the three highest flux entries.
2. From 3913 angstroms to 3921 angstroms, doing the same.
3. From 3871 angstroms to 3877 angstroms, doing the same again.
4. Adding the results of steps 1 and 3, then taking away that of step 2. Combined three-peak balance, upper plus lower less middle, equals 21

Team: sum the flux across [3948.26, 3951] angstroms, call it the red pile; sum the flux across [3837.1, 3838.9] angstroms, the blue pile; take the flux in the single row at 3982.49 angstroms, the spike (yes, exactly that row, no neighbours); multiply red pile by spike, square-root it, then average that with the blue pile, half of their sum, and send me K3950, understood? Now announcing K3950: 25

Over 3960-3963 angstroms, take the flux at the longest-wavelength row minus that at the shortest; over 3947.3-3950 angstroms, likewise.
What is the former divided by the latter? -1.0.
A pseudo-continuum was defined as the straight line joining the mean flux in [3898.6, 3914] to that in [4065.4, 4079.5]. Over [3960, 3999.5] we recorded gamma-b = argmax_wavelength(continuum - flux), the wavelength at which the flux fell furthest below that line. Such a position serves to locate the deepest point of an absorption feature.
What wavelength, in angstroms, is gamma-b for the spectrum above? 3972.42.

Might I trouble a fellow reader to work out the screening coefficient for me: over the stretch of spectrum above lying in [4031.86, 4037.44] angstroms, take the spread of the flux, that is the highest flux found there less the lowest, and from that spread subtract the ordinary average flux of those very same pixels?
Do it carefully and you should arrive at -14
